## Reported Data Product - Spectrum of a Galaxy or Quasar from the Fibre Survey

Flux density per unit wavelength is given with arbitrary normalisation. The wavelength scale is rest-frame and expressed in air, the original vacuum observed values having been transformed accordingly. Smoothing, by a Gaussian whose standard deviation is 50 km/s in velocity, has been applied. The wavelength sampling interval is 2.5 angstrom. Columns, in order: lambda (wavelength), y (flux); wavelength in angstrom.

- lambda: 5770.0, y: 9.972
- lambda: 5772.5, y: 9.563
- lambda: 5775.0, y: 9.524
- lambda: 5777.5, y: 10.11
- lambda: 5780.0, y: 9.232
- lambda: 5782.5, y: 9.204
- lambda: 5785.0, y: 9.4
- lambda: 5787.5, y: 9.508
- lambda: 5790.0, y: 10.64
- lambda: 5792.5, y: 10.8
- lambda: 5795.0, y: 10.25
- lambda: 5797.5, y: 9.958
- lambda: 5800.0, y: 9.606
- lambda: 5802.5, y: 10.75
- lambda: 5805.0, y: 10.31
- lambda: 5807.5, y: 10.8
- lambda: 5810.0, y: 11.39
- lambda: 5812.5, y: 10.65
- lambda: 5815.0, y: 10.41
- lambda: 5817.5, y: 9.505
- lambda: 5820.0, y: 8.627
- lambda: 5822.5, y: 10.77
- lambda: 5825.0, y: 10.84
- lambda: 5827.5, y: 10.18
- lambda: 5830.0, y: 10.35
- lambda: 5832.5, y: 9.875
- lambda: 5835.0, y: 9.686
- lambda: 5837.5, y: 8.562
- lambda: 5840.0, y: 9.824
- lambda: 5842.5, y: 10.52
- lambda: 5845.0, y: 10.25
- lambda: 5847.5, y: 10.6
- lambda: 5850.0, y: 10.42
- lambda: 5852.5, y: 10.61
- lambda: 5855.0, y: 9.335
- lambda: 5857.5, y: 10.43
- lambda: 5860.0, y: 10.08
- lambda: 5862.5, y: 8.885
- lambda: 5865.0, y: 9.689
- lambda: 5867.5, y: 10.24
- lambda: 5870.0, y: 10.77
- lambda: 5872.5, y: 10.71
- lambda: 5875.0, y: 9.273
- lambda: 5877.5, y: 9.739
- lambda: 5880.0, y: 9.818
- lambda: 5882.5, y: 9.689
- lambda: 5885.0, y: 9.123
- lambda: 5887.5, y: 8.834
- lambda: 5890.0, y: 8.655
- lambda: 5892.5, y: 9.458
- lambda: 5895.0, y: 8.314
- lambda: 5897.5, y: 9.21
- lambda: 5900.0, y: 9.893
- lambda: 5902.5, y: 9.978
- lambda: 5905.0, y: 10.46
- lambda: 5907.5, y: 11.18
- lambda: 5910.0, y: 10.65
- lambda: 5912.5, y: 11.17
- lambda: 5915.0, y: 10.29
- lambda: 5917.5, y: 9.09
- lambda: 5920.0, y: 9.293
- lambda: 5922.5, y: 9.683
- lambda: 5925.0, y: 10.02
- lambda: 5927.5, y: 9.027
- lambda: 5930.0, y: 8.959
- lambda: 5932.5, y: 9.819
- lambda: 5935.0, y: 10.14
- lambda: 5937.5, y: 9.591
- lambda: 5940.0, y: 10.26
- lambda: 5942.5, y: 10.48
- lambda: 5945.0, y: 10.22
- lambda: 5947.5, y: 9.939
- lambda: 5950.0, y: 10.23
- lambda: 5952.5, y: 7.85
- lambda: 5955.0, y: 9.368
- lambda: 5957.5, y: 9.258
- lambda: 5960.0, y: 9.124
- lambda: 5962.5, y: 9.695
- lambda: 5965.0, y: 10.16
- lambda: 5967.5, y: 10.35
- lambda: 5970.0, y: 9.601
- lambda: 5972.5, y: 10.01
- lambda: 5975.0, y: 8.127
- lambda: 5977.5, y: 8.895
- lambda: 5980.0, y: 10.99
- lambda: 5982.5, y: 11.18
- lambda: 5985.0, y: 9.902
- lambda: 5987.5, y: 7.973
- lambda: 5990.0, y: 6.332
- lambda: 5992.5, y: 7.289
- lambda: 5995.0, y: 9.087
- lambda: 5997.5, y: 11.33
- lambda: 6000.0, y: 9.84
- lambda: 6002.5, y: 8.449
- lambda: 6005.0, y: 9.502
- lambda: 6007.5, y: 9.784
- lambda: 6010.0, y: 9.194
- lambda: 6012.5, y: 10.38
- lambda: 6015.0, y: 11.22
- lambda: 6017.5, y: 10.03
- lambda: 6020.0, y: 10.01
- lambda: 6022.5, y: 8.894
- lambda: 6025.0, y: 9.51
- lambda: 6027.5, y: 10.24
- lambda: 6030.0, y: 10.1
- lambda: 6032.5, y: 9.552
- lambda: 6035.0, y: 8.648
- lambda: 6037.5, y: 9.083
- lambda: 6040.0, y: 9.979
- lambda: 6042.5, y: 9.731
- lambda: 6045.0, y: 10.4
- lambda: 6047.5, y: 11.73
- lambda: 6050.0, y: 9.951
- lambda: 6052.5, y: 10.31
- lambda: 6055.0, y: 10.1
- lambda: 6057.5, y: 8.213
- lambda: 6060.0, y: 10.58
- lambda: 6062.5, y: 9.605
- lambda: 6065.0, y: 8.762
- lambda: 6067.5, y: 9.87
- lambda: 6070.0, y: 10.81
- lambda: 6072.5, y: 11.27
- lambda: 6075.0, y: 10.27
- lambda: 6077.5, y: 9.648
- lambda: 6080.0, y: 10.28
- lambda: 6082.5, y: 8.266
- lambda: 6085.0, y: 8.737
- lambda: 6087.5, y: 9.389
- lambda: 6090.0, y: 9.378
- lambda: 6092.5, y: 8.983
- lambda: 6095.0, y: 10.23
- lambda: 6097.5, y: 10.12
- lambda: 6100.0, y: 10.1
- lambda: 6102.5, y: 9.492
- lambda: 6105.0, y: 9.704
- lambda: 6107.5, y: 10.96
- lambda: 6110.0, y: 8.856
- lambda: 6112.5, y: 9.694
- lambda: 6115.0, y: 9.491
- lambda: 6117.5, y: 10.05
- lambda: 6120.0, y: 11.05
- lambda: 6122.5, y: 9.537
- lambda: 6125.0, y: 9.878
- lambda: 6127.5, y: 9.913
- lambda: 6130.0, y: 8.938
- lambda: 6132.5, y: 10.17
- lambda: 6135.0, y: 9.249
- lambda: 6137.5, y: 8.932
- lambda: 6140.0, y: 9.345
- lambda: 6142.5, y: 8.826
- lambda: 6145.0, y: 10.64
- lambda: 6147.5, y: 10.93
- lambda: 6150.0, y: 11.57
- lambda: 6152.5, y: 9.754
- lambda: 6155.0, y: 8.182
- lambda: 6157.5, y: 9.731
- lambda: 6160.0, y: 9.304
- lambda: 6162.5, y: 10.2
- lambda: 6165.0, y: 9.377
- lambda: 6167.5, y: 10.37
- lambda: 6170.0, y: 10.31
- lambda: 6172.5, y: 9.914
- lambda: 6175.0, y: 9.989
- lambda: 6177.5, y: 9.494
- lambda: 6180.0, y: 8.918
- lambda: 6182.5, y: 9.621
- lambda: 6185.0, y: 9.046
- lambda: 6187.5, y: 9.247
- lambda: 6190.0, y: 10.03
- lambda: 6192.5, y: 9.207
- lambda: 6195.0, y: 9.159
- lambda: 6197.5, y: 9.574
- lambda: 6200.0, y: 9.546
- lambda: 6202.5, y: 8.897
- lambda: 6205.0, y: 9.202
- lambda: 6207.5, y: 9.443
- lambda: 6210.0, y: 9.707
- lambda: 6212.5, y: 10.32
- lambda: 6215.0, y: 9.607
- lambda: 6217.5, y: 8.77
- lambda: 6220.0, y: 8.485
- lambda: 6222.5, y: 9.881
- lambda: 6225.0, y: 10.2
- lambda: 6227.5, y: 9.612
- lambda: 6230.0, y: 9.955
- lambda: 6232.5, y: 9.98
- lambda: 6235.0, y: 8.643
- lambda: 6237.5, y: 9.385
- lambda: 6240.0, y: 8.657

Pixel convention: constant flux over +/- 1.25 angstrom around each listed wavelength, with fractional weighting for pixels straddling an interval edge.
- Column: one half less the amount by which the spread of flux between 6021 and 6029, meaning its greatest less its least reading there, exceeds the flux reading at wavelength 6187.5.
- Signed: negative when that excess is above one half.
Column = 8.4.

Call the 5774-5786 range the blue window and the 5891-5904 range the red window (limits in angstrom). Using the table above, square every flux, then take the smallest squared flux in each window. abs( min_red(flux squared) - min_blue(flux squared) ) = 16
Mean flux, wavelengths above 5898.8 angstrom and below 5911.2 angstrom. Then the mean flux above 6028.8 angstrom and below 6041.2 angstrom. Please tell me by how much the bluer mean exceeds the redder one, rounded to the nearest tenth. 1.0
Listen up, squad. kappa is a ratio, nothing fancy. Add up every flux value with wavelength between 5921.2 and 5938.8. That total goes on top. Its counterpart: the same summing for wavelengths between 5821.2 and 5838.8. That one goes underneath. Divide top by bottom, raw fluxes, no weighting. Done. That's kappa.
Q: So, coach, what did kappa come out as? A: 0.96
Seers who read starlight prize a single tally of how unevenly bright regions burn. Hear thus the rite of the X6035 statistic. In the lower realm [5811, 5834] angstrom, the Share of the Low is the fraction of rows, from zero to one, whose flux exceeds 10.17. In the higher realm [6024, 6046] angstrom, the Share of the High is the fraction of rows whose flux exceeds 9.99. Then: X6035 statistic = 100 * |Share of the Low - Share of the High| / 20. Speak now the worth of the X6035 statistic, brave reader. 1.7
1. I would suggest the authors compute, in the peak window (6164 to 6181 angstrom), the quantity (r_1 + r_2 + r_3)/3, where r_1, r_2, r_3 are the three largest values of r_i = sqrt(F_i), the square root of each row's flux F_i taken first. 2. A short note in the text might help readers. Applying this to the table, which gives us 3.20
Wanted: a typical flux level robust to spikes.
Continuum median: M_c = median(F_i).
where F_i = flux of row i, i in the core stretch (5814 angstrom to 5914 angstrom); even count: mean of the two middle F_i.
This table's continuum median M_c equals 9.9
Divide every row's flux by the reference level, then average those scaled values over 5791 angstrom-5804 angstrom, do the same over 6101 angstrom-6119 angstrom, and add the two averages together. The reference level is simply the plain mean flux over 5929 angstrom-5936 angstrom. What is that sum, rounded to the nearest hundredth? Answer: 2.08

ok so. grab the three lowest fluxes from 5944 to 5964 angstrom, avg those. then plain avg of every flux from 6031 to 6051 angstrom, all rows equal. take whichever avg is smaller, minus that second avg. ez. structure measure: -1.1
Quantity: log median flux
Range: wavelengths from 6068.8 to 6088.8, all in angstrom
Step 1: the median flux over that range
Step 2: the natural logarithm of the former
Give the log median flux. 2.30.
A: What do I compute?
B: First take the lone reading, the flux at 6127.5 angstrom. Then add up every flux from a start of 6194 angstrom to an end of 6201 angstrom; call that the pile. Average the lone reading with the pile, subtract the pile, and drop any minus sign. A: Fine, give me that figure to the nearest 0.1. 9.2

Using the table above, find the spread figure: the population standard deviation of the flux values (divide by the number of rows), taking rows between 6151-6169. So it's 0.67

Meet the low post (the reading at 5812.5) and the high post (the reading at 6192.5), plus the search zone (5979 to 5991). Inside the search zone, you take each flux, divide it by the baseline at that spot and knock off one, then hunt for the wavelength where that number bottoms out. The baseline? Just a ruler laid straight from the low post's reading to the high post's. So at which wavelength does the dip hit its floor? 5990.0 angstrom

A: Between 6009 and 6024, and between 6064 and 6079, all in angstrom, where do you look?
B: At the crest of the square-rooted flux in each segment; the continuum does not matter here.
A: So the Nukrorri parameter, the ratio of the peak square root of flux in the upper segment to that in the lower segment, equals 1.00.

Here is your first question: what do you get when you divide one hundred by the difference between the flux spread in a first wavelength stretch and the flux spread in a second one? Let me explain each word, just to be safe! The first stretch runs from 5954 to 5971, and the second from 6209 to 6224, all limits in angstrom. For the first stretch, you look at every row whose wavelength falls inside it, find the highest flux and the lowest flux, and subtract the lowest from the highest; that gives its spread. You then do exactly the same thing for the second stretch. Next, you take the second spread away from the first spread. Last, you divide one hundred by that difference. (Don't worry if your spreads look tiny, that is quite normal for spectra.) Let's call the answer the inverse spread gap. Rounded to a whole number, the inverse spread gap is -164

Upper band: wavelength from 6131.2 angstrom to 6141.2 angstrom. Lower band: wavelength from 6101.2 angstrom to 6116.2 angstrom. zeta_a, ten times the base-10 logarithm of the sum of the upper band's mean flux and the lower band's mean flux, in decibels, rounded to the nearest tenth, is 12.8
